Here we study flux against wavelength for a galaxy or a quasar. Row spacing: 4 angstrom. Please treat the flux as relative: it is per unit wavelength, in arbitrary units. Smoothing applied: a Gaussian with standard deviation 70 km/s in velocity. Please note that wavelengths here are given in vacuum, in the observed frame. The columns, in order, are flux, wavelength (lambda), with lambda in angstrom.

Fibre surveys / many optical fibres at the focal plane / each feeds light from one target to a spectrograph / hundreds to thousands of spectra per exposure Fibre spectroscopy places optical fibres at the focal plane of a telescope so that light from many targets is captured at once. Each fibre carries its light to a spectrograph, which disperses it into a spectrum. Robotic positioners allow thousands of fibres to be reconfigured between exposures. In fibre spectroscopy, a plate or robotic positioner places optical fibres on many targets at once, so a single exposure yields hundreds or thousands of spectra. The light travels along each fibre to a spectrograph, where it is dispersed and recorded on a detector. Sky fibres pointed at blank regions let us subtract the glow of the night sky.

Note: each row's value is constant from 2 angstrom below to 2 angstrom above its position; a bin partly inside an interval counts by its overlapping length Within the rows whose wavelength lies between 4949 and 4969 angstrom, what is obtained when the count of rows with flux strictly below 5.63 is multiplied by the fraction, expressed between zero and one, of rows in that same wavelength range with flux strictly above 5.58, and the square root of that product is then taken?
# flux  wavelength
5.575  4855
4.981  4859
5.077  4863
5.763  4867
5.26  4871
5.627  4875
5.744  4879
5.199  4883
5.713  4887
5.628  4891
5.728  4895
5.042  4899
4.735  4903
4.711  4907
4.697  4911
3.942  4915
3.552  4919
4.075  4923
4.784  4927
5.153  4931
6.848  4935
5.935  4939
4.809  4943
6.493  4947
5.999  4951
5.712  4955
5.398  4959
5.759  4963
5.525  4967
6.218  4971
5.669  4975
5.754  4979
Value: 1.10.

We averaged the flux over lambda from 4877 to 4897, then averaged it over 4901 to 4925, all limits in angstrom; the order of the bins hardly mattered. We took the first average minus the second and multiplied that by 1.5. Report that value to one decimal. 2.0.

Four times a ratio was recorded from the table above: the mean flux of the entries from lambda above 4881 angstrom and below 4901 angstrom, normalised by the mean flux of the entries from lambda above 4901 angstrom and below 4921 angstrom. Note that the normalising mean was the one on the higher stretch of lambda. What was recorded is 5.0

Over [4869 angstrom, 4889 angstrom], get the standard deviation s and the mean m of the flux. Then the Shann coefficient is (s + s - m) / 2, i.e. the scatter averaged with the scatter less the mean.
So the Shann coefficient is -2.5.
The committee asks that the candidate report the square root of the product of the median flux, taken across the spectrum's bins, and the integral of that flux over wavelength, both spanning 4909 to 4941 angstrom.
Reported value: 27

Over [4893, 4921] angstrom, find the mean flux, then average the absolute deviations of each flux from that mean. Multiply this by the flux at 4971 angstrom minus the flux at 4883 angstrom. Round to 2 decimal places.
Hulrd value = 0.51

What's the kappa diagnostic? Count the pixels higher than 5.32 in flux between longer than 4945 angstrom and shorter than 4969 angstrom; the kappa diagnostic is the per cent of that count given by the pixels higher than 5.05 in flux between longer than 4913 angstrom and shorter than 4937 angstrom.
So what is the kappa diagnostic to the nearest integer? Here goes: 33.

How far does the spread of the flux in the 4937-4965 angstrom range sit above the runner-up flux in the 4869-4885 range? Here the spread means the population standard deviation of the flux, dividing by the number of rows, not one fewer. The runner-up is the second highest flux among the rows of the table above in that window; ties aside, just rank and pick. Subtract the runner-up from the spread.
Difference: -5.1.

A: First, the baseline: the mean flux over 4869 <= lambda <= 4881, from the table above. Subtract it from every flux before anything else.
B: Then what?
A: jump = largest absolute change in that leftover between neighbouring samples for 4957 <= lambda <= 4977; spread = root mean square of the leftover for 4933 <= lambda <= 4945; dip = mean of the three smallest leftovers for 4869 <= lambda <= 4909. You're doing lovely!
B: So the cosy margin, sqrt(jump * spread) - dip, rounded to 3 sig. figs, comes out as 1.50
